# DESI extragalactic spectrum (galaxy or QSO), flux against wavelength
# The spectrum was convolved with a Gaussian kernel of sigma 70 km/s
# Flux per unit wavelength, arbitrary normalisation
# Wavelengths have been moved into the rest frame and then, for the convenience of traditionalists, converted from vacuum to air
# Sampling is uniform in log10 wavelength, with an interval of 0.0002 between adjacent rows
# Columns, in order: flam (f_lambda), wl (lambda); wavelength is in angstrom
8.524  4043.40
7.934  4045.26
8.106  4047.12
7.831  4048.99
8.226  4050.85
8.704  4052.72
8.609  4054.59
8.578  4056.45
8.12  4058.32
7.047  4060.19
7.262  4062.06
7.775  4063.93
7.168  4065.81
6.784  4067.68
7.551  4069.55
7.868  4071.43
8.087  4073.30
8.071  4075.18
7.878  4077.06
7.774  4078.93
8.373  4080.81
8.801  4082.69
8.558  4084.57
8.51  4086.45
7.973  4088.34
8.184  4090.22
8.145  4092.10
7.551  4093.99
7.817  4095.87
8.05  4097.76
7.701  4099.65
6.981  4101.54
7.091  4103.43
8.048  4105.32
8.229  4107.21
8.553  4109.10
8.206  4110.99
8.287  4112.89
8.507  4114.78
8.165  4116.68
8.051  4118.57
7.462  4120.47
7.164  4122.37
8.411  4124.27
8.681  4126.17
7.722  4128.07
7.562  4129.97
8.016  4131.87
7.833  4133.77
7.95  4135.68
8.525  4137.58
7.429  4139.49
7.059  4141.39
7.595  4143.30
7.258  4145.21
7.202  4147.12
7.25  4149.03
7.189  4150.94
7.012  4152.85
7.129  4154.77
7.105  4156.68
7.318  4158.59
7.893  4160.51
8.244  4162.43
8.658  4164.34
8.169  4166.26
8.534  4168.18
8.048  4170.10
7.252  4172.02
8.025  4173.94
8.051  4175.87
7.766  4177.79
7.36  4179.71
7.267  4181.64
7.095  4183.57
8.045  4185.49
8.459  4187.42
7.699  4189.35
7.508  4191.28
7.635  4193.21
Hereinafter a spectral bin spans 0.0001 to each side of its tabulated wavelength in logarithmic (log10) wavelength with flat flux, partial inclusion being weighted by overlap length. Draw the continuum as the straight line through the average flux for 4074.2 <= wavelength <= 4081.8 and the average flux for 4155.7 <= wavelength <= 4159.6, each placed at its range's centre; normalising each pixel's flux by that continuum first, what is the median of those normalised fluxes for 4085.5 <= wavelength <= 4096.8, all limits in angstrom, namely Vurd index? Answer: 1.02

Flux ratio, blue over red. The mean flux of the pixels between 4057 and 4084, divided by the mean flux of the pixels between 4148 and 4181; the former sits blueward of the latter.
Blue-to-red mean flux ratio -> 1.01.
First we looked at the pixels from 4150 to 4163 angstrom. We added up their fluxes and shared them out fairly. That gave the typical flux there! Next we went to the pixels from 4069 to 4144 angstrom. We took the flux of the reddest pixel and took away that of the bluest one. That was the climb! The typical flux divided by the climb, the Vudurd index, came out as 168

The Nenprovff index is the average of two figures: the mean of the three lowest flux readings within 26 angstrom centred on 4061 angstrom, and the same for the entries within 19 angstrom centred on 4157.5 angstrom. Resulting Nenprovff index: 7.04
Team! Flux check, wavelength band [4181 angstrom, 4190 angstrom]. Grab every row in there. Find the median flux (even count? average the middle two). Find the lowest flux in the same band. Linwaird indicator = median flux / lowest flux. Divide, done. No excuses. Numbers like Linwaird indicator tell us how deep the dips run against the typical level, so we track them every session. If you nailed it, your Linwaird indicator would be 1.09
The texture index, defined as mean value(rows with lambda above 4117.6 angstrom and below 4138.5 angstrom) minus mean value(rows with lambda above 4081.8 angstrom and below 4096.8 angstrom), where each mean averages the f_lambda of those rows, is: -0.2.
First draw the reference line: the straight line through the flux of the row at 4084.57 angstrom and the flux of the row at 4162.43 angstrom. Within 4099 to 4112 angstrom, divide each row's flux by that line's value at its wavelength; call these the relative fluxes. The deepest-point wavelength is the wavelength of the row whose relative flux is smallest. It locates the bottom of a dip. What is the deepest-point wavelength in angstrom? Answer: 4101.54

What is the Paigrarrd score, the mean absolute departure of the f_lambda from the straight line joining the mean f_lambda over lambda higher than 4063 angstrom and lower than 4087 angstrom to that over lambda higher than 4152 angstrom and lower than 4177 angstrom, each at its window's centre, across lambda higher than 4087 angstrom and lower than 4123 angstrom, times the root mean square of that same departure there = 0.170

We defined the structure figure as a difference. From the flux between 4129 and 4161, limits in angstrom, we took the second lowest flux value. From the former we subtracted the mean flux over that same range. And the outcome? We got -0.43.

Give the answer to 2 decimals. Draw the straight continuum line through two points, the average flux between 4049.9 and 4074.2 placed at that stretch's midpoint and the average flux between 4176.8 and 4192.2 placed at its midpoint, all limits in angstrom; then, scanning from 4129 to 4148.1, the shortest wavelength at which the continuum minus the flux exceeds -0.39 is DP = 4129.97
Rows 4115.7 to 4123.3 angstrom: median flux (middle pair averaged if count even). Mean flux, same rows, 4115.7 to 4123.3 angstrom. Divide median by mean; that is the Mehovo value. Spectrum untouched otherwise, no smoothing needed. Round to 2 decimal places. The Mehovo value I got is 1.01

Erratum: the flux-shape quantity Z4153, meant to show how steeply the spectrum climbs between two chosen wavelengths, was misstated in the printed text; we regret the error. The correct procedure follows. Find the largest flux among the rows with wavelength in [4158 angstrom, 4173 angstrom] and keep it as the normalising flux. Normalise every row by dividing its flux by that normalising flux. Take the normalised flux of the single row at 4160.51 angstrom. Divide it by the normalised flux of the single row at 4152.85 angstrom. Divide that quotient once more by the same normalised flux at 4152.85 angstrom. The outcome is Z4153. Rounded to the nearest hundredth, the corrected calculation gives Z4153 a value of 1.39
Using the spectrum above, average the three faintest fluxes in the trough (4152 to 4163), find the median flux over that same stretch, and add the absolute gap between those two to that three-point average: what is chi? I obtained 7.22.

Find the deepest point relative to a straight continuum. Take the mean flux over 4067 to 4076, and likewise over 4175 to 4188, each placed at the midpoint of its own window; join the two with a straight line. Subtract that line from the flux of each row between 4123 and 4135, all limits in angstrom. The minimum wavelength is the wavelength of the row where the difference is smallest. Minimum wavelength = 4129.97 angstrom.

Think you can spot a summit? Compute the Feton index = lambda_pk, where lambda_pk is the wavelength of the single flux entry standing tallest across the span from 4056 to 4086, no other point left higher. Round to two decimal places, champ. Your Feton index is 4082.69 angstrom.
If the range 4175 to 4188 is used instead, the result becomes 4187.42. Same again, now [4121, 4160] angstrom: 4126.17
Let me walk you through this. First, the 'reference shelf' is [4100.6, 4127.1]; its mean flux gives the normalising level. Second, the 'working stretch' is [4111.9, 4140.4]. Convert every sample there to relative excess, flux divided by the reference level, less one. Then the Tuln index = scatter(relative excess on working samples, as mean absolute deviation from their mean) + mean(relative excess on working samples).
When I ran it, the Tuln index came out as 0.046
